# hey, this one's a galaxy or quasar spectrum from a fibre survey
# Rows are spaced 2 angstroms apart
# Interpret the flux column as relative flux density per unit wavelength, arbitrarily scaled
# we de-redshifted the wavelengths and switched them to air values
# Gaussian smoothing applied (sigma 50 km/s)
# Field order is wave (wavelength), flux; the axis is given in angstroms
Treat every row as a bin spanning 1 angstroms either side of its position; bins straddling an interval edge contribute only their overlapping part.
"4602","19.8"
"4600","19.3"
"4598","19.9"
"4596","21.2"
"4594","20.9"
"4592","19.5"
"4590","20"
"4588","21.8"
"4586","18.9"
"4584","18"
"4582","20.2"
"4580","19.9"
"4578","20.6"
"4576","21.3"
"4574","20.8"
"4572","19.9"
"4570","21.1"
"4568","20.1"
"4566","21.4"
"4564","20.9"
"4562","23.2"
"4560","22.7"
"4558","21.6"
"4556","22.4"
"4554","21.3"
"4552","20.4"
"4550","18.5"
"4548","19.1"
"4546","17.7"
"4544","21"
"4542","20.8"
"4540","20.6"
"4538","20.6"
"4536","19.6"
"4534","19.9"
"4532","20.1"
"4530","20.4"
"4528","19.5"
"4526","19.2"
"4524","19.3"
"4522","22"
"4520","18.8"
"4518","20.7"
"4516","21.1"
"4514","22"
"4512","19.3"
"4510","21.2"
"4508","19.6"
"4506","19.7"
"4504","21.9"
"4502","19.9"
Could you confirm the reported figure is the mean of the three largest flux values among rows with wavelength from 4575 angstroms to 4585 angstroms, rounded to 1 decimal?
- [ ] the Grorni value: 20.7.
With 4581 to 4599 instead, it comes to 21.3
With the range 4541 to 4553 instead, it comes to 20.7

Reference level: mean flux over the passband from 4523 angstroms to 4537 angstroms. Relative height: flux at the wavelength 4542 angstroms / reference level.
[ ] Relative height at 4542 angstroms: 1.06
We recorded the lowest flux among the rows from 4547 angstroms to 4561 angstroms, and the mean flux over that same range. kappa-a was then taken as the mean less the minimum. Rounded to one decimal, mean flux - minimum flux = 2.4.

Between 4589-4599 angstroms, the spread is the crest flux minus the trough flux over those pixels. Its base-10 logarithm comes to 0.23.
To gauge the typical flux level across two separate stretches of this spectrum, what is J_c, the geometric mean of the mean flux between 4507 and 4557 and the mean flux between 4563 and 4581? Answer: 20.4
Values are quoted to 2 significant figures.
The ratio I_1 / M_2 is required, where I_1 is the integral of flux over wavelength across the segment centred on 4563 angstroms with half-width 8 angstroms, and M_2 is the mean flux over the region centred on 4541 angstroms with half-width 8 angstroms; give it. 17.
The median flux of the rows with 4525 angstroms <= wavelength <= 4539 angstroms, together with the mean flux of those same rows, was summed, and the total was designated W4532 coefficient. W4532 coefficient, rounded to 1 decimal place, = 39.8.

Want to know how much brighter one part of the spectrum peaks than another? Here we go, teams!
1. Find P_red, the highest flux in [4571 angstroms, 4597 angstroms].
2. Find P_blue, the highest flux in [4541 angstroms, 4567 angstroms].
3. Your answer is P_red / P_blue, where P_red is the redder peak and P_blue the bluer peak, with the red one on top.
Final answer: 0.940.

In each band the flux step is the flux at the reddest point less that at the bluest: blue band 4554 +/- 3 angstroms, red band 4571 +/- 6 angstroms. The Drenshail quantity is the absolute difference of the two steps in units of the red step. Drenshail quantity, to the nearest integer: -21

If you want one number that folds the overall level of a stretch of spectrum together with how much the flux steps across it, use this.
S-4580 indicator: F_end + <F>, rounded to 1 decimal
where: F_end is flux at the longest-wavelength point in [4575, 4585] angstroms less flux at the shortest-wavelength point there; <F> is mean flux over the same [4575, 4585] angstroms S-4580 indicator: 16.7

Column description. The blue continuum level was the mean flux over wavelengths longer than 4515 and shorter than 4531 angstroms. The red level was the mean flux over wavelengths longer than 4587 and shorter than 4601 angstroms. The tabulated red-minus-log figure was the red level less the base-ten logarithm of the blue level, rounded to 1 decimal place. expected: 19.1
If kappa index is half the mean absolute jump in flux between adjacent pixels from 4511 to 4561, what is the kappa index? 0.550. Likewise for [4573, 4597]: 0.555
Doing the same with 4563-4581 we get 0.425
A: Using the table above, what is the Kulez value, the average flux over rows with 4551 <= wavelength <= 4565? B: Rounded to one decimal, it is 21.8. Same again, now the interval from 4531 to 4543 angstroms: 20.3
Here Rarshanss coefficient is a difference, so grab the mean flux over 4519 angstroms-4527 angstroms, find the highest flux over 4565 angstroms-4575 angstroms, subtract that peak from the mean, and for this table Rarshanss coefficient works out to -1.6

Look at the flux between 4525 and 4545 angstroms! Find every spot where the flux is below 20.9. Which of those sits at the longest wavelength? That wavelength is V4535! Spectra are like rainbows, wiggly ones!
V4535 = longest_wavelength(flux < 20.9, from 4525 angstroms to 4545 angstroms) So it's 4542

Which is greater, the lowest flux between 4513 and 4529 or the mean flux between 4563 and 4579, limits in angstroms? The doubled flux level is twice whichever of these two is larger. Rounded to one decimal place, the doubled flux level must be 41.5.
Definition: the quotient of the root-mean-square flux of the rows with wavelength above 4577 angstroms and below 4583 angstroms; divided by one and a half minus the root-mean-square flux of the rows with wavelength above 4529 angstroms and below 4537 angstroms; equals -1.09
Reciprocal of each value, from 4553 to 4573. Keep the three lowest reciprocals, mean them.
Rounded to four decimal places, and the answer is 0.0439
